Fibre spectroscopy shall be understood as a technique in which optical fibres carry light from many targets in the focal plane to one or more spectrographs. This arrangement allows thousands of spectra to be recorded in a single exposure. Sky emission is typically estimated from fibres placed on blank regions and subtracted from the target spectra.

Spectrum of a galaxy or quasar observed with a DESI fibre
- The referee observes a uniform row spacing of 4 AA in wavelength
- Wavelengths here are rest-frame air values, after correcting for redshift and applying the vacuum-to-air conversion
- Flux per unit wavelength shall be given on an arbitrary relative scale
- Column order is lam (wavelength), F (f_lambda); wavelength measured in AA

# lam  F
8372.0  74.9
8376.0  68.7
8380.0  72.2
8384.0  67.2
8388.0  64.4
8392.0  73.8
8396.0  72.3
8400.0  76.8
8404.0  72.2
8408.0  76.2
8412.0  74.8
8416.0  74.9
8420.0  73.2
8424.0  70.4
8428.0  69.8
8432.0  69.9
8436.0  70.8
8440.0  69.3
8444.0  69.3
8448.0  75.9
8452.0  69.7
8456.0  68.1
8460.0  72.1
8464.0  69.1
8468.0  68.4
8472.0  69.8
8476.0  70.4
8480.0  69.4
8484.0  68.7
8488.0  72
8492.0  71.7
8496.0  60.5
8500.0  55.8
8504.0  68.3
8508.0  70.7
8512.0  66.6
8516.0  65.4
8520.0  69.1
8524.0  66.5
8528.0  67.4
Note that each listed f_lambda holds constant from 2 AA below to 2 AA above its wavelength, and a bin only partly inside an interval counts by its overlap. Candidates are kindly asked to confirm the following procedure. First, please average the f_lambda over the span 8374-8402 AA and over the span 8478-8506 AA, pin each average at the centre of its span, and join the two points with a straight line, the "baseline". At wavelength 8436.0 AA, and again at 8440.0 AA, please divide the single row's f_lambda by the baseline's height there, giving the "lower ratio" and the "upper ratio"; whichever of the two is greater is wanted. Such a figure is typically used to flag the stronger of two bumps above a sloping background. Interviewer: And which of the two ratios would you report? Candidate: 1.03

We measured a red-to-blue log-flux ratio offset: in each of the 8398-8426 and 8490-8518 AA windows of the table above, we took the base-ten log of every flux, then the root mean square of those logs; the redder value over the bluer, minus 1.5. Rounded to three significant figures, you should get -0.529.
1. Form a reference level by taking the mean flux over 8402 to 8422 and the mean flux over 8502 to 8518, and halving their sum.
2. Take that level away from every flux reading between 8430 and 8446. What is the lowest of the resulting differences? -1.7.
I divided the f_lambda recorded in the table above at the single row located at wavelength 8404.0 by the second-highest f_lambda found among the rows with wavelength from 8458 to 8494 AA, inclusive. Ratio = 1.00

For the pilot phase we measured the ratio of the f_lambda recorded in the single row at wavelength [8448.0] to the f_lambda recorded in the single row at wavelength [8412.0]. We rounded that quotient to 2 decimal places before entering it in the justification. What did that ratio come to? 1.01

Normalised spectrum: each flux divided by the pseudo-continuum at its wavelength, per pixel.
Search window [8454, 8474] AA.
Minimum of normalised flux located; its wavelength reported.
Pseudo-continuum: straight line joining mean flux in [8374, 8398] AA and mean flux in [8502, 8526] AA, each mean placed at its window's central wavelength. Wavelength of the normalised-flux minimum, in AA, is 8456.0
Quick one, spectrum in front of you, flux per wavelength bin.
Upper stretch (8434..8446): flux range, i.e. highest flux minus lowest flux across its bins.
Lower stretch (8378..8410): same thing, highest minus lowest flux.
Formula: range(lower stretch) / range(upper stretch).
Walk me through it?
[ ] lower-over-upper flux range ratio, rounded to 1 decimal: 8.3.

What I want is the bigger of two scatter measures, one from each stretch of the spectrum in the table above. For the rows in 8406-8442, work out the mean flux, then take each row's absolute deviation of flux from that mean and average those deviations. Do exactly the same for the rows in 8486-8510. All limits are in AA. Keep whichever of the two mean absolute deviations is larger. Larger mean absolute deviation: 5.6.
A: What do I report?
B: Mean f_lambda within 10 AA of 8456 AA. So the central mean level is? 71.0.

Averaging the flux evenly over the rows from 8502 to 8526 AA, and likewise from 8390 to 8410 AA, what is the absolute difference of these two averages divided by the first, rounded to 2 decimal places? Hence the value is 0.10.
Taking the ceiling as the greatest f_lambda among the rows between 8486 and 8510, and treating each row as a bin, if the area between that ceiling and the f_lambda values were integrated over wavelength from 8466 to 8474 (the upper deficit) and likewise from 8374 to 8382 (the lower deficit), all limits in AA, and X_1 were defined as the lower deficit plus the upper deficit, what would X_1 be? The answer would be 36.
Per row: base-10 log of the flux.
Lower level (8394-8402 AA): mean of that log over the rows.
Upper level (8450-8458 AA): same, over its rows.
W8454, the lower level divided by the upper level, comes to 1.02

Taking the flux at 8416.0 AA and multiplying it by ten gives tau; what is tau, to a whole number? 749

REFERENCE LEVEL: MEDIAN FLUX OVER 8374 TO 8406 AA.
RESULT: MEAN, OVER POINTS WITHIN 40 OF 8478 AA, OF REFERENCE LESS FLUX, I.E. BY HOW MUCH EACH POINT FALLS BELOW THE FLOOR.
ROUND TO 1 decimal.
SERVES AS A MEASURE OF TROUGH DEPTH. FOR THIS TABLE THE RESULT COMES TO 3.6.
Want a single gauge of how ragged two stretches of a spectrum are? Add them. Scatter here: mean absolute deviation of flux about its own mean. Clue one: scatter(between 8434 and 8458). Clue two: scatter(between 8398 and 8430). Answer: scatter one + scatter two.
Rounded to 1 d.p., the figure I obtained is 4.0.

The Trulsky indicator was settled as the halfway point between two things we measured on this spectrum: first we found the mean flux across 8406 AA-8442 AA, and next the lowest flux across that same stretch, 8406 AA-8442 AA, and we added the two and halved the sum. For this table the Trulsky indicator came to 70.7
